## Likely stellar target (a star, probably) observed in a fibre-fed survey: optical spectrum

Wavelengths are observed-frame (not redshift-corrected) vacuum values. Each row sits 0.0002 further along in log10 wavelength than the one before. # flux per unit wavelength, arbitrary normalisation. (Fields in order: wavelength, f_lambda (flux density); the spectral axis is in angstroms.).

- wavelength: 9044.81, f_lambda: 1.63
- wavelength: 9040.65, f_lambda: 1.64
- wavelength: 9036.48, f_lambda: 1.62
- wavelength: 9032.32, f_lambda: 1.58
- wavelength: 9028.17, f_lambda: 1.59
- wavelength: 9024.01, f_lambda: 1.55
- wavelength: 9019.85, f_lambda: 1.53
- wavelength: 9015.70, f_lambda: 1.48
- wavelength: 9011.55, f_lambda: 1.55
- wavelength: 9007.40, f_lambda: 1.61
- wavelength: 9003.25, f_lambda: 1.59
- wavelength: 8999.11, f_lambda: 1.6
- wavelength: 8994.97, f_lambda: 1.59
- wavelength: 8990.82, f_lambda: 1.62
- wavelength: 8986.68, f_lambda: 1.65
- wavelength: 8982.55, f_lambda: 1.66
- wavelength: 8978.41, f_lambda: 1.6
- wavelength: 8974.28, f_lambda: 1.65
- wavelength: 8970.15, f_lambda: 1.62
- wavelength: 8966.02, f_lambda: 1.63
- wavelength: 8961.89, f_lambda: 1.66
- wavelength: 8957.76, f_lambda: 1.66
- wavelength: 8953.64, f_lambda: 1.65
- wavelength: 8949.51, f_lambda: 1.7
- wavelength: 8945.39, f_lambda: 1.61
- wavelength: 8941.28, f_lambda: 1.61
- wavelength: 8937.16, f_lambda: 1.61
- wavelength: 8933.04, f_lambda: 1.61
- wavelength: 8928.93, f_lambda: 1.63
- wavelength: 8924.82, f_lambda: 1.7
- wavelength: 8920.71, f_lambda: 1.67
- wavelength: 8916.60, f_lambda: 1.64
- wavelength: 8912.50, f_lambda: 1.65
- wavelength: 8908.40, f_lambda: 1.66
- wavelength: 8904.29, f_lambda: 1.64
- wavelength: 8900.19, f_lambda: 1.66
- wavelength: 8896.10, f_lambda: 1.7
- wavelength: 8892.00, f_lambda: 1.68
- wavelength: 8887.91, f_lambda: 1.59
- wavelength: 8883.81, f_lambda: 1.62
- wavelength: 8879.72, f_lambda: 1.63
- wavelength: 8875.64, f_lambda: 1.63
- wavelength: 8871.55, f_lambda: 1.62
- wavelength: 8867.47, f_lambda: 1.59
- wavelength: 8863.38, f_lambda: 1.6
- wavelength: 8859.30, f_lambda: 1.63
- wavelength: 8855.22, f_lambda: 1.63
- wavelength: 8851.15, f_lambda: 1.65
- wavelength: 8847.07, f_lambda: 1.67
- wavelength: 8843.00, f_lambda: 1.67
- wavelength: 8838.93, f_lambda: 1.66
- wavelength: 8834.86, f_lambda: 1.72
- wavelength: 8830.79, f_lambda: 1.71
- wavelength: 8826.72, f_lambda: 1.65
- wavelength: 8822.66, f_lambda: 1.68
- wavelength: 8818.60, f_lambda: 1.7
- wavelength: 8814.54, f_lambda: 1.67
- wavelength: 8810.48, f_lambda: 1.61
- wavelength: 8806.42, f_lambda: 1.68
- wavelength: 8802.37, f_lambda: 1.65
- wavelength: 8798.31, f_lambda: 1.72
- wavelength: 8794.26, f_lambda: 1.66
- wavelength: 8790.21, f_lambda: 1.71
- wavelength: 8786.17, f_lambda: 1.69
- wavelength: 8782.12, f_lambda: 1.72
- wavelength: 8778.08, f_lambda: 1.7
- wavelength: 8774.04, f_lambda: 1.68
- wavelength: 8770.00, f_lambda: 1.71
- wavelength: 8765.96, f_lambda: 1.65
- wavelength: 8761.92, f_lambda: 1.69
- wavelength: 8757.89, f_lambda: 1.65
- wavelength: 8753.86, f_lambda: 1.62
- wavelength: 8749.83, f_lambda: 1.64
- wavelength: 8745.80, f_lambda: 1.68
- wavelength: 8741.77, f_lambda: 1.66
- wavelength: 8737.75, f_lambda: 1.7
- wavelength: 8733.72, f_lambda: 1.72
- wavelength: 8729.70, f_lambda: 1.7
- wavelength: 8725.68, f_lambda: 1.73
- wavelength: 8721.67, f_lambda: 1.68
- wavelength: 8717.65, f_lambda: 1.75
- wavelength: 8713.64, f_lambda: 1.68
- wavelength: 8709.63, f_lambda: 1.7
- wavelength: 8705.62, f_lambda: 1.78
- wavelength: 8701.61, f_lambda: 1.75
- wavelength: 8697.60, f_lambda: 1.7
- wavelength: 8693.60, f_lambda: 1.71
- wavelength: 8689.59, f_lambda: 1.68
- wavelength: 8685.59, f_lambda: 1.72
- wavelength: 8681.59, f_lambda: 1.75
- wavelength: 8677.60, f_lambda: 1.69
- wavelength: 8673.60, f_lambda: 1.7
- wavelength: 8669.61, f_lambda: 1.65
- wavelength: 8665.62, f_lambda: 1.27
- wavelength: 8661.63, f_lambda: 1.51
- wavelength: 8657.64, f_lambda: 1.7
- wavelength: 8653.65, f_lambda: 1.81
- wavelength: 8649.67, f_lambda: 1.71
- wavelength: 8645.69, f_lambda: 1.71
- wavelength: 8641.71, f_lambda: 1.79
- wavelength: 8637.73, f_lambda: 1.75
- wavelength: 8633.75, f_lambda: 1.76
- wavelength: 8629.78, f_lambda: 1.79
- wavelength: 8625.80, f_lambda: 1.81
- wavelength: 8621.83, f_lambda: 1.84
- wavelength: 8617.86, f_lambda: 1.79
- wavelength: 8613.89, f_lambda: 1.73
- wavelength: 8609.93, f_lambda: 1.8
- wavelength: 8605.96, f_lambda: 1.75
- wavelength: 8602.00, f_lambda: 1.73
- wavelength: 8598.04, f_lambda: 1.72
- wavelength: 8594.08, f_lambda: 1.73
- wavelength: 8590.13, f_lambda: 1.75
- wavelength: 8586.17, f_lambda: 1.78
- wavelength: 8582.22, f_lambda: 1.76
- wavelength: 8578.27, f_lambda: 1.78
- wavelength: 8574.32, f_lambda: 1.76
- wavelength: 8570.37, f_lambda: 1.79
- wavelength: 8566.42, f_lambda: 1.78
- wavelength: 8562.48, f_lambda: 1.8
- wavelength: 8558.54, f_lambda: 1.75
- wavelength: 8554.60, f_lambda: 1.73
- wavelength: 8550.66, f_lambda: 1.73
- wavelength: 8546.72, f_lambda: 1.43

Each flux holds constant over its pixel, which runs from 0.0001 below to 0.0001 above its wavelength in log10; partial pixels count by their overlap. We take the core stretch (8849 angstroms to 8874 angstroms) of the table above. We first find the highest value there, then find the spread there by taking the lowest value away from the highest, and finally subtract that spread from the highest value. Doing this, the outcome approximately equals 1.59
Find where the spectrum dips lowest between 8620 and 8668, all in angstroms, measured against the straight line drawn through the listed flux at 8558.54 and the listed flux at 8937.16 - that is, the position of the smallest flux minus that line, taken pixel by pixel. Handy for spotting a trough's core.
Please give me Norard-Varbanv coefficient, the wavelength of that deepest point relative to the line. 8665.62 angstroms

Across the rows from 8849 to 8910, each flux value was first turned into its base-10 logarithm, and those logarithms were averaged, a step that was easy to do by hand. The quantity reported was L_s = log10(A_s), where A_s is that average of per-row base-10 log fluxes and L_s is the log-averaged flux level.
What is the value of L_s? -0.671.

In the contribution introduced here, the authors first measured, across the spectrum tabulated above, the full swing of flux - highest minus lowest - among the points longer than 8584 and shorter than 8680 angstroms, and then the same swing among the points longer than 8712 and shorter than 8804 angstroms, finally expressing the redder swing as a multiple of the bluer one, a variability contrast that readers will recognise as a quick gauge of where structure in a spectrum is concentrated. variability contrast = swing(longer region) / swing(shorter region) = 0.2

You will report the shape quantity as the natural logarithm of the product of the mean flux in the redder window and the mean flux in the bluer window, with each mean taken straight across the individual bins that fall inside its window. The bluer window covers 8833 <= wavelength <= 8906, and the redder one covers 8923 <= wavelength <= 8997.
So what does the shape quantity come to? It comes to 0.99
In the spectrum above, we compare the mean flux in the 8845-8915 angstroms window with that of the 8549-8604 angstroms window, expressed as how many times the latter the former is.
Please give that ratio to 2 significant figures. 0.93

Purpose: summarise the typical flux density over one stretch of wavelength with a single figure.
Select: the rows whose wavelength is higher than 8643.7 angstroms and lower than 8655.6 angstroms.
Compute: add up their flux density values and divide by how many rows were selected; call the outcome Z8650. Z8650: 1.74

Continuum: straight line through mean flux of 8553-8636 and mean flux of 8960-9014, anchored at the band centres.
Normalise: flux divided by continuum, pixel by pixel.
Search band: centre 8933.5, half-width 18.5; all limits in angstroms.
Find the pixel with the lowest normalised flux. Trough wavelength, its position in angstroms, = 8933.04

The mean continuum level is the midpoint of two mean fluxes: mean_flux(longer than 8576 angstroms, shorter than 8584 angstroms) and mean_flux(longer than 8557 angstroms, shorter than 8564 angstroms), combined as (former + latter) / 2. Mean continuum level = 1.77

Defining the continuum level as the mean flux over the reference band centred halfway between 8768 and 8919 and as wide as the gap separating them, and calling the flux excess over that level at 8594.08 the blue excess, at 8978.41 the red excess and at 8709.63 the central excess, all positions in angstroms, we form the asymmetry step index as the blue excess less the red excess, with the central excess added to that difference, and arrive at 0.17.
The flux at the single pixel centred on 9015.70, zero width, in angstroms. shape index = 1.48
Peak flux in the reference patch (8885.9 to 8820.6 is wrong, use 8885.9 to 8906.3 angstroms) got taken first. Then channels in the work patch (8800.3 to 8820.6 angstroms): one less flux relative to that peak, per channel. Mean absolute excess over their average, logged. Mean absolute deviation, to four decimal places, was 0.0151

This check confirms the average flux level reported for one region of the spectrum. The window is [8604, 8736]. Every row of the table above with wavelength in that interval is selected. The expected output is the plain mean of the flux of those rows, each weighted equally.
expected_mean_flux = 1.72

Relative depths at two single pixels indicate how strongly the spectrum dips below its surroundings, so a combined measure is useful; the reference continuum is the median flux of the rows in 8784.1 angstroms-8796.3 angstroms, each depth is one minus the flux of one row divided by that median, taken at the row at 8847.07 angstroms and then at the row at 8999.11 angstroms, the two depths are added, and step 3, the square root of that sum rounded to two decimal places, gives 0.26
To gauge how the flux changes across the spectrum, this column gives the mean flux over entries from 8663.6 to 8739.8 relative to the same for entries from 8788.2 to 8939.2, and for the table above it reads 1.02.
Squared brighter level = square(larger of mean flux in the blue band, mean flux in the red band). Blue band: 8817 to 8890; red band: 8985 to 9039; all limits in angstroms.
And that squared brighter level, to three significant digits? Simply 2.71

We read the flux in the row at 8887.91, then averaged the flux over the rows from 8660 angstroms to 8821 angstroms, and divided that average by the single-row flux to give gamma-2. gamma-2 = 1.05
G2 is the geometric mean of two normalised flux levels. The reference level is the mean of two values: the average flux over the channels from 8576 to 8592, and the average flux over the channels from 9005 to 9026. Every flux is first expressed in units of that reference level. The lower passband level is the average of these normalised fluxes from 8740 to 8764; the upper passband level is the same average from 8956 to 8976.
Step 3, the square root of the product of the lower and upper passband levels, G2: 1.00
